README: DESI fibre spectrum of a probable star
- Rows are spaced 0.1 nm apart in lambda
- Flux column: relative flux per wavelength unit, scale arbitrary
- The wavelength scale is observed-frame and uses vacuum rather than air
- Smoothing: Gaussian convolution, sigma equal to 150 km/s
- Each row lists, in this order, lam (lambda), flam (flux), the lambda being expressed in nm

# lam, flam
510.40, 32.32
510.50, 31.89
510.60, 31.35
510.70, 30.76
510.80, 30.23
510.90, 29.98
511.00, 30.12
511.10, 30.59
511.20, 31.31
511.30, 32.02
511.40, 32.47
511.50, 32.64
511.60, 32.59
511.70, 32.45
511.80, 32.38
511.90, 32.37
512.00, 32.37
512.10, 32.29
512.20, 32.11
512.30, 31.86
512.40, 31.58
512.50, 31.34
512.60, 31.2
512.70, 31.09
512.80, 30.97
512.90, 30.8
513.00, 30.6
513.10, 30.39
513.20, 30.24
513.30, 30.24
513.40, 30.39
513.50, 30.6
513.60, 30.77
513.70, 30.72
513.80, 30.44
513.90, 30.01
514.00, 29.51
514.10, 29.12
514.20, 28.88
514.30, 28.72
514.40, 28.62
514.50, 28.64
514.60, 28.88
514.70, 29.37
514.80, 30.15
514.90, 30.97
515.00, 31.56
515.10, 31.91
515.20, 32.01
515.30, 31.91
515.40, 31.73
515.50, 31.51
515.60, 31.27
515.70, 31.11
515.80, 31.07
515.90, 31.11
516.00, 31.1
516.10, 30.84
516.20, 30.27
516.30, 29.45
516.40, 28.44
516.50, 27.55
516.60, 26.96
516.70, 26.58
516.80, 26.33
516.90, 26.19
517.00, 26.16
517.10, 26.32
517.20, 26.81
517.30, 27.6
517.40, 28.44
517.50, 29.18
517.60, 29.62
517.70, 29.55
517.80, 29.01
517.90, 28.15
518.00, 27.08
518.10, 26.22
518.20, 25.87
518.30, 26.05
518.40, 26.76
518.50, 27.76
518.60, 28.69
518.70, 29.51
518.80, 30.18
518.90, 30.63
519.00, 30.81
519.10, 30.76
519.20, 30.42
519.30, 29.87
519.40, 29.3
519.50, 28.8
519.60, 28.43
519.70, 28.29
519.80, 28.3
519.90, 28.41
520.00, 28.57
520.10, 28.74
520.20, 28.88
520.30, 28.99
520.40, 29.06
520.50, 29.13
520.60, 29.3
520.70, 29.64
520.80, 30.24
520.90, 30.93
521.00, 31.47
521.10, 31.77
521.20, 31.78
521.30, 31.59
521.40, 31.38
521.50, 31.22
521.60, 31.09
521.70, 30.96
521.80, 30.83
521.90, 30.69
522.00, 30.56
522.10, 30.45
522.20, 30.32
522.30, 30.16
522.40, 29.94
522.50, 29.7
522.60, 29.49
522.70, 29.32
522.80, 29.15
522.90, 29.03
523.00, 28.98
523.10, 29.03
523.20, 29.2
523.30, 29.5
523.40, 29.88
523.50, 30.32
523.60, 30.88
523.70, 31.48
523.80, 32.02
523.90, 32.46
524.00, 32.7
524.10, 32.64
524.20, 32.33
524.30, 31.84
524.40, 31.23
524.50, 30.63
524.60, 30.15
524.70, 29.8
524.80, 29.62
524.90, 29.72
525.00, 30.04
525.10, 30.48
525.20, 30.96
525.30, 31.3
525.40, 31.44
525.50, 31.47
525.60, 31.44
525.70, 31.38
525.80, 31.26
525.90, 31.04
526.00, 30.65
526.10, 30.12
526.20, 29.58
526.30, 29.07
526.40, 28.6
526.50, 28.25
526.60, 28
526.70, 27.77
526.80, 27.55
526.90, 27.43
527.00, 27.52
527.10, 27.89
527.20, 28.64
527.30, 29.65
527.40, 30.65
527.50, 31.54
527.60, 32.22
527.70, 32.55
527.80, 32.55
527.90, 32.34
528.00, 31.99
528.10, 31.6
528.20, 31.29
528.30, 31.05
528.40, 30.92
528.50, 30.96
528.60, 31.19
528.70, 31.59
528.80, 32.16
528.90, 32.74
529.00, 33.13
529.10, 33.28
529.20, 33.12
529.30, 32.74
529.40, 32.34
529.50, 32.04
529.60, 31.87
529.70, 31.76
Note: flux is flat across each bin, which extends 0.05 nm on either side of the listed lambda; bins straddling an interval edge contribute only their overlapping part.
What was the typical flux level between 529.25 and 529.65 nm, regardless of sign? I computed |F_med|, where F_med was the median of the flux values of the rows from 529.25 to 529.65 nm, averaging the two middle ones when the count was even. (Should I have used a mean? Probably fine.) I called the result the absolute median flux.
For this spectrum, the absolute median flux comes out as 32.2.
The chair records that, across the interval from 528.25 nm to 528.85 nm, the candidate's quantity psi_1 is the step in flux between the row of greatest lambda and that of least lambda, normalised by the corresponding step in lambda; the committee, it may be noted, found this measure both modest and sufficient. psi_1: 2.2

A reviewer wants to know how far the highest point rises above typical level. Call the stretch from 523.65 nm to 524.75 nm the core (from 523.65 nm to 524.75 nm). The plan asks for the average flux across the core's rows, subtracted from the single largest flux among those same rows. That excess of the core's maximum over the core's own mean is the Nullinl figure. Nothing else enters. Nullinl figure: 1.1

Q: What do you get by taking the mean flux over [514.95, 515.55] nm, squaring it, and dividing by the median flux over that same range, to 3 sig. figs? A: 31.7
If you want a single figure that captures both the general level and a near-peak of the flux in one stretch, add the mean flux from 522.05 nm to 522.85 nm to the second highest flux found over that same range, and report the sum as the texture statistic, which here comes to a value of 60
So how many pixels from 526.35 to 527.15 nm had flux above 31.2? 0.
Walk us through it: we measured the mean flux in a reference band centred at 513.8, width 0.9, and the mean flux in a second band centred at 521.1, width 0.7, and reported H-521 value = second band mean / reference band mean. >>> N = 1.04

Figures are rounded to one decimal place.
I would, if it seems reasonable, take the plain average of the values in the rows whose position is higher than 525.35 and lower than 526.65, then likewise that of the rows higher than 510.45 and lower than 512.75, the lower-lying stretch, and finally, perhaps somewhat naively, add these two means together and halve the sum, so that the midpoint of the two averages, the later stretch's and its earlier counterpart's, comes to 30.9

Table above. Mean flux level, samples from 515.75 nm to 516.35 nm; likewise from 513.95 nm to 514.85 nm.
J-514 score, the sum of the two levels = 59.7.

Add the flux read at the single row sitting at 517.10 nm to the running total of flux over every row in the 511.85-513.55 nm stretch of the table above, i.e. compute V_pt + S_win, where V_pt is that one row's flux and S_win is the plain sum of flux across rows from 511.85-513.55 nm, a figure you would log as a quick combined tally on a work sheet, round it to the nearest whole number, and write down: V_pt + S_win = 557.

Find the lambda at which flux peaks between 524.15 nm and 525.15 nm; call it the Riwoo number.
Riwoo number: 524.20 nm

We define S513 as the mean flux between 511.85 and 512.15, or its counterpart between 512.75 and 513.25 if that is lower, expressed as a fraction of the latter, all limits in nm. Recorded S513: 1.00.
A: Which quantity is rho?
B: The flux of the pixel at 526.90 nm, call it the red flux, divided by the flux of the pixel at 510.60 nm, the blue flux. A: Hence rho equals 0.87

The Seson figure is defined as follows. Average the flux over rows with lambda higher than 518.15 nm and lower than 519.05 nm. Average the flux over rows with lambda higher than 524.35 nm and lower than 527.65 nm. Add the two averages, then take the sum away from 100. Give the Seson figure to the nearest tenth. 41.6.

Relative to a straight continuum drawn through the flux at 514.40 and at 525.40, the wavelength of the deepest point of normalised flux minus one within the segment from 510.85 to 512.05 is 510.90 nm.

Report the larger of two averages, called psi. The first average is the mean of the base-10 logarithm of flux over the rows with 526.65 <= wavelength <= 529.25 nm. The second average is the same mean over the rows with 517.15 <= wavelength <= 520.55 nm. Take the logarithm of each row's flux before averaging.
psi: 1.49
